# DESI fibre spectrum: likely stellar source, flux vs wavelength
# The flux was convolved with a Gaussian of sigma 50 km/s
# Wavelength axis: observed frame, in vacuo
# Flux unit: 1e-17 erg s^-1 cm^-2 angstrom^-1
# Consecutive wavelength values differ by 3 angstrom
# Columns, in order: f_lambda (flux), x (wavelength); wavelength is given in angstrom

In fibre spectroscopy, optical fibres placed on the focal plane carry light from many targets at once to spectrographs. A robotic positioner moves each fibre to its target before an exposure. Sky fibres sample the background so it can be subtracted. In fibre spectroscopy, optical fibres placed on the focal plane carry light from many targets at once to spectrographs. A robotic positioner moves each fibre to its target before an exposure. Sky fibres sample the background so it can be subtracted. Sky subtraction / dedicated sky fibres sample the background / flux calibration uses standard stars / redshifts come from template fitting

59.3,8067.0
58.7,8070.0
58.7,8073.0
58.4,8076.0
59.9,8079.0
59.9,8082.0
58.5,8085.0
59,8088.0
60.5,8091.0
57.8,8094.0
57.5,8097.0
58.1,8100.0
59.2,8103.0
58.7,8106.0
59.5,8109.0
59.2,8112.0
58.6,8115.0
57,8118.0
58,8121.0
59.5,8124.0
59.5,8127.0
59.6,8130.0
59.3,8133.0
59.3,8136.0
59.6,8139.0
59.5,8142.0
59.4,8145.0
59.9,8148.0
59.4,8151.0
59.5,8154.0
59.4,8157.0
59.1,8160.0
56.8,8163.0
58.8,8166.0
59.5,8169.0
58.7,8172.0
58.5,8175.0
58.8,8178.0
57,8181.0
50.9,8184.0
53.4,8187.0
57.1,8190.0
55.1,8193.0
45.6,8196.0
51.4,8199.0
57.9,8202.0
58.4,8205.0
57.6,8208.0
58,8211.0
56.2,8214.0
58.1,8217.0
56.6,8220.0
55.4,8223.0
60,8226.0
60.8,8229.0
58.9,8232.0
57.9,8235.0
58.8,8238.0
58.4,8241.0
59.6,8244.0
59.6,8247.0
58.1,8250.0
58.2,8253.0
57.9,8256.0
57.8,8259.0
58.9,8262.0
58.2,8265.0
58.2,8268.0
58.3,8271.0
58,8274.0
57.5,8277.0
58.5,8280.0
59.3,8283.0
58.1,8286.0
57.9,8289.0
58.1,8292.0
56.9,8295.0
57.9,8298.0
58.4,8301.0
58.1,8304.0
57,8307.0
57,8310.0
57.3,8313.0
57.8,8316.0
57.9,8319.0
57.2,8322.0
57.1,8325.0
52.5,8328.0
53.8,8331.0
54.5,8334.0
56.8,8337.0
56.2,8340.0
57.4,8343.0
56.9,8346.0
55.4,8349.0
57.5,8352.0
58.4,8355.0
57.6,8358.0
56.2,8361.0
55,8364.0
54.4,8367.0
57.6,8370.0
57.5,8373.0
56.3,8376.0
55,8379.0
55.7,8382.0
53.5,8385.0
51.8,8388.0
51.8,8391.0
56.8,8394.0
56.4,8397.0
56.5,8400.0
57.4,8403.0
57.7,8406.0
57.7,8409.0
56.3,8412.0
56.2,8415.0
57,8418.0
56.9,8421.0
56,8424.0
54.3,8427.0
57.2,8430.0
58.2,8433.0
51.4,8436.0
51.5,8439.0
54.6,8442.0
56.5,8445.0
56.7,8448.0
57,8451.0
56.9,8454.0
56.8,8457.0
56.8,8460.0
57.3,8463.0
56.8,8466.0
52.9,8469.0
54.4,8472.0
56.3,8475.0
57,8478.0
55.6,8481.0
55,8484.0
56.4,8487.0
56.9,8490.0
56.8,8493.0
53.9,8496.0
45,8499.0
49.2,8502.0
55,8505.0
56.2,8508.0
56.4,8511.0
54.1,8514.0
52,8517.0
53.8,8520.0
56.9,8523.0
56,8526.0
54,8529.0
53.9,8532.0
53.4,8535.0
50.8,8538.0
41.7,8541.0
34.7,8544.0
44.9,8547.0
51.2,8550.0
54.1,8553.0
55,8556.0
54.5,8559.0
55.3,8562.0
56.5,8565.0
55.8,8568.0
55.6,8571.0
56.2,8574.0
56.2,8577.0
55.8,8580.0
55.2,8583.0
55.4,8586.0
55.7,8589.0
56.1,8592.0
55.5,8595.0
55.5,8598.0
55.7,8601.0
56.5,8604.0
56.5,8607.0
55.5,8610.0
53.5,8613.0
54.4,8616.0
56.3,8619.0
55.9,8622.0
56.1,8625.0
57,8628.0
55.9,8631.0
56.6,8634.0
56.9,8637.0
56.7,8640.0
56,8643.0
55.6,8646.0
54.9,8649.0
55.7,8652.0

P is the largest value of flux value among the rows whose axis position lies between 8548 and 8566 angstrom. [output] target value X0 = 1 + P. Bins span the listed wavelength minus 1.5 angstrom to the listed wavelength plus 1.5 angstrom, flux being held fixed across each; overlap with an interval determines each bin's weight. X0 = 57.5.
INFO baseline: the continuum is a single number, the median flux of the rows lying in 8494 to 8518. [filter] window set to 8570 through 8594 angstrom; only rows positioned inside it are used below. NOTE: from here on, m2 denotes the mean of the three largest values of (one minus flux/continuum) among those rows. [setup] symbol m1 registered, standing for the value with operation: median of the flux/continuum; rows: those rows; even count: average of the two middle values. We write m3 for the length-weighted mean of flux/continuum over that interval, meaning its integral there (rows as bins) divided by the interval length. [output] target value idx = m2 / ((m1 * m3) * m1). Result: -0.02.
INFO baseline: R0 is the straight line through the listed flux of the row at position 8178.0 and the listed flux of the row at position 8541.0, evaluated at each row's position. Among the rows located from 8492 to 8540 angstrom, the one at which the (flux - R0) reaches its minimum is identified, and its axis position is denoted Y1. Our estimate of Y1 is 8499.0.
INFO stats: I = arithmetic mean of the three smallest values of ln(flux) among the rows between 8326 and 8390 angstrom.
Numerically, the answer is 3.96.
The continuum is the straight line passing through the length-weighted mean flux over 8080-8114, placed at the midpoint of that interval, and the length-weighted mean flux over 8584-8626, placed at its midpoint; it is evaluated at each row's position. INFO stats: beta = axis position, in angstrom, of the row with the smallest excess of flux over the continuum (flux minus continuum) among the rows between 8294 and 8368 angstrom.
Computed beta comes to 8328.0 angstrom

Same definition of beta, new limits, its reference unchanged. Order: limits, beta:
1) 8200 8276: 8223.0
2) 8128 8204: 8196.0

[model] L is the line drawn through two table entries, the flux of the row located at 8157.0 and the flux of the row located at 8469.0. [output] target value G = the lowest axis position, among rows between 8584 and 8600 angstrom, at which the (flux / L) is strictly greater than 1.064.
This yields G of 8586.0 angstrom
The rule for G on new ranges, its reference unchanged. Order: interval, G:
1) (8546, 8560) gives 8556.0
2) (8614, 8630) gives 8616.0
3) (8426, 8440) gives 8430.0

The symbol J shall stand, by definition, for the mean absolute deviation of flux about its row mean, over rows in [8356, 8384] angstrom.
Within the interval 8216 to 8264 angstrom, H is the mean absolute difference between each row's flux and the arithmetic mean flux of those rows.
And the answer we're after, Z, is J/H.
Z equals 1.06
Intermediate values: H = 0.94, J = 1.0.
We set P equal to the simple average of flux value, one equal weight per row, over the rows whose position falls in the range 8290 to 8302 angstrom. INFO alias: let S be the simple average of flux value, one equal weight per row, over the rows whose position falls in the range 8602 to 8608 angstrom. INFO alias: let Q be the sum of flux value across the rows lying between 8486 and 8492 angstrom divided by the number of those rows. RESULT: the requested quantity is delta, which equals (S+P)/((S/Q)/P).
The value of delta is 6628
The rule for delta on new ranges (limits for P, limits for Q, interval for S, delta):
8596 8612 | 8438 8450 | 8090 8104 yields 5994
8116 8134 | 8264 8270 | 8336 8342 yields 6987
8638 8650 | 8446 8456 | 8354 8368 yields 6317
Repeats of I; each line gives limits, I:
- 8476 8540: 3.88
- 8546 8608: 3.91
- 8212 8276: 4.03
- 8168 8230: 3.90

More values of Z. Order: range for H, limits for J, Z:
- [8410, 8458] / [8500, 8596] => 2.11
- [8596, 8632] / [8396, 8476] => 1.90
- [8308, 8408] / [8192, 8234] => 1.84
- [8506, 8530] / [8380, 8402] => 1.35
